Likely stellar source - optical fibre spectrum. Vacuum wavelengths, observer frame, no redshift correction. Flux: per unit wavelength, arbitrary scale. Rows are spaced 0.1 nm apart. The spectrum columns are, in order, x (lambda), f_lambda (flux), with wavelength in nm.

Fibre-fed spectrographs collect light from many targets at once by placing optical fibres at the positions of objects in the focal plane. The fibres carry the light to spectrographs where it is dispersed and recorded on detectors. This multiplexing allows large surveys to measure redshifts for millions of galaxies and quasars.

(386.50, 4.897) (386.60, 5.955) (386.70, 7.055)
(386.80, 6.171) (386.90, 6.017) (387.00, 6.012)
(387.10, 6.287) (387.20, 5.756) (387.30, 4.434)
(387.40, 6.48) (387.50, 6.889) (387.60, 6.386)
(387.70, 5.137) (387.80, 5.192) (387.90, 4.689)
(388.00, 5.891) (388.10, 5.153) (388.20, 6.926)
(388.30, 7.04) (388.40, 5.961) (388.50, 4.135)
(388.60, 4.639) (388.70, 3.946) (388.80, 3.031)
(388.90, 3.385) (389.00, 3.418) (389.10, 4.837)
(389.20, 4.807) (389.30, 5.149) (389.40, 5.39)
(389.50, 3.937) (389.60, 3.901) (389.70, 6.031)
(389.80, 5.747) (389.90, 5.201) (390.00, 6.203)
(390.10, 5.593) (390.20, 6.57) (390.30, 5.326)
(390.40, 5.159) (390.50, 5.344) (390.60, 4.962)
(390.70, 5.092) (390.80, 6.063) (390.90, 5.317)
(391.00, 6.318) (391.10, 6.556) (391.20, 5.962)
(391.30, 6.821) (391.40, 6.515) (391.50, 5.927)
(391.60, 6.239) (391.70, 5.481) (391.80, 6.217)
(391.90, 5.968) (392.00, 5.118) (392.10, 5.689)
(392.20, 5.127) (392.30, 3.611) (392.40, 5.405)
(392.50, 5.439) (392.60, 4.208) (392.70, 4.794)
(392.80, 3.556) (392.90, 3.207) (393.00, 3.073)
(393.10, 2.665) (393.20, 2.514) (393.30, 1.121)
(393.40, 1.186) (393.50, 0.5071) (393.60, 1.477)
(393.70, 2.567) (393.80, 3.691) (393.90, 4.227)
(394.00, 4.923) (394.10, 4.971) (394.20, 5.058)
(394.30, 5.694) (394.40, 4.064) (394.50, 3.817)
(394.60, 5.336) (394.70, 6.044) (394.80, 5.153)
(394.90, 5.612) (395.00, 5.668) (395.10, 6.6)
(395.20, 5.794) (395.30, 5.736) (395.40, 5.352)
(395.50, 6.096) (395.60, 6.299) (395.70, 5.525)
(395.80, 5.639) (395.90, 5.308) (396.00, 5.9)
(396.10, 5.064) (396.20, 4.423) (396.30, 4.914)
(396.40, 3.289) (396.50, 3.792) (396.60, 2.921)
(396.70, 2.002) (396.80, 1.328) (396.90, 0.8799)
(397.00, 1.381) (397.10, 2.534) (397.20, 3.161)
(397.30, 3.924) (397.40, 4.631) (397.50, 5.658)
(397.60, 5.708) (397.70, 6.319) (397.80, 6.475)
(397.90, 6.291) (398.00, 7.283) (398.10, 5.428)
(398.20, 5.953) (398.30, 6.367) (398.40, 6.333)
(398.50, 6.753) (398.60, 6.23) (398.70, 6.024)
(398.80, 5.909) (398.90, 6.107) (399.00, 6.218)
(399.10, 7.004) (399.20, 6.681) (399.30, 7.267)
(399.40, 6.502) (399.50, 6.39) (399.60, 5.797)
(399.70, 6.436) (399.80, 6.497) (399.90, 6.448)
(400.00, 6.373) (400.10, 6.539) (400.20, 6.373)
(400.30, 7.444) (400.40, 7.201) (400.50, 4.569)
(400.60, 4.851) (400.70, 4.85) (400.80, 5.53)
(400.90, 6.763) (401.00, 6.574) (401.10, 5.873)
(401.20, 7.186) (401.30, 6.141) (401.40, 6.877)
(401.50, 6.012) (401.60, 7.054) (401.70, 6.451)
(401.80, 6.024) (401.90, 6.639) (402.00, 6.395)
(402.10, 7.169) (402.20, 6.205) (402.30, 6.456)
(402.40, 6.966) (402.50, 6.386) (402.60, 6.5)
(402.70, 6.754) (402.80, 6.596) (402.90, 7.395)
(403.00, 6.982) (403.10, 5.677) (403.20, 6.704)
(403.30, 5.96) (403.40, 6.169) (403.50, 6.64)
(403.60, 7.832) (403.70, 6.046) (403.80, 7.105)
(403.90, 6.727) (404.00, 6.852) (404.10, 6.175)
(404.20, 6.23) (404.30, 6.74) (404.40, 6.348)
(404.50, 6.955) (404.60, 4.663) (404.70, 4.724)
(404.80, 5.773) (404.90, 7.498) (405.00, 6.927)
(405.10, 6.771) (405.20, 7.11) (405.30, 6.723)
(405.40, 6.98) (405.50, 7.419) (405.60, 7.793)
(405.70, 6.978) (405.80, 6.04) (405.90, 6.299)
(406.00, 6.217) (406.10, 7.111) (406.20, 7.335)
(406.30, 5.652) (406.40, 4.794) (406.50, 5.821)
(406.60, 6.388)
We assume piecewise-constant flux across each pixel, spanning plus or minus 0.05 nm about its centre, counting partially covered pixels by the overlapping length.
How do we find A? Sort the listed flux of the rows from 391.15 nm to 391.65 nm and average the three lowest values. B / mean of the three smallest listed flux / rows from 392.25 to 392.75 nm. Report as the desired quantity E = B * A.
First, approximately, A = 6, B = 4.2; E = 25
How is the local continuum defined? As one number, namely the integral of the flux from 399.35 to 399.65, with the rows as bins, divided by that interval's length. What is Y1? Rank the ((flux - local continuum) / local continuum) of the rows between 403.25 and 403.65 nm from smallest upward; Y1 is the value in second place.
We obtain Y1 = -0.01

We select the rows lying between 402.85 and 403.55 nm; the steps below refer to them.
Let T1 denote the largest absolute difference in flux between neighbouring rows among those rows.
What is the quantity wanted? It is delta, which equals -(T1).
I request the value -1.3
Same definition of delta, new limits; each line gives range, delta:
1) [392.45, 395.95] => -1.6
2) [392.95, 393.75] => -1.4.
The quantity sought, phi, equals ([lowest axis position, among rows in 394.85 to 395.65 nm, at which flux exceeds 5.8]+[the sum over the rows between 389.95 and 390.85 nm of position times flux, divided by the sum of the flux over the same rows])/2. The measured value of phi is 392.74 nm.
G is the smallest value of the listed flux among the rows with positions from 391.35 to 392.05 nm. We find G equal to 5.118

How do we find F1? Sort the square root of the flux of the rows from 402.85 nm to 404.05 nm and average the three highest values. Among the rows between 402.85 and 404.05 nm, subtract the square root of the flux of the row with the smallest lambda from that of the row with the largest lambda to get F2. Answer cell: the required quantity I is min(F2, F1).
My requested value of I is -0.10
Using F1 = 2.73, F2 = -0.1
